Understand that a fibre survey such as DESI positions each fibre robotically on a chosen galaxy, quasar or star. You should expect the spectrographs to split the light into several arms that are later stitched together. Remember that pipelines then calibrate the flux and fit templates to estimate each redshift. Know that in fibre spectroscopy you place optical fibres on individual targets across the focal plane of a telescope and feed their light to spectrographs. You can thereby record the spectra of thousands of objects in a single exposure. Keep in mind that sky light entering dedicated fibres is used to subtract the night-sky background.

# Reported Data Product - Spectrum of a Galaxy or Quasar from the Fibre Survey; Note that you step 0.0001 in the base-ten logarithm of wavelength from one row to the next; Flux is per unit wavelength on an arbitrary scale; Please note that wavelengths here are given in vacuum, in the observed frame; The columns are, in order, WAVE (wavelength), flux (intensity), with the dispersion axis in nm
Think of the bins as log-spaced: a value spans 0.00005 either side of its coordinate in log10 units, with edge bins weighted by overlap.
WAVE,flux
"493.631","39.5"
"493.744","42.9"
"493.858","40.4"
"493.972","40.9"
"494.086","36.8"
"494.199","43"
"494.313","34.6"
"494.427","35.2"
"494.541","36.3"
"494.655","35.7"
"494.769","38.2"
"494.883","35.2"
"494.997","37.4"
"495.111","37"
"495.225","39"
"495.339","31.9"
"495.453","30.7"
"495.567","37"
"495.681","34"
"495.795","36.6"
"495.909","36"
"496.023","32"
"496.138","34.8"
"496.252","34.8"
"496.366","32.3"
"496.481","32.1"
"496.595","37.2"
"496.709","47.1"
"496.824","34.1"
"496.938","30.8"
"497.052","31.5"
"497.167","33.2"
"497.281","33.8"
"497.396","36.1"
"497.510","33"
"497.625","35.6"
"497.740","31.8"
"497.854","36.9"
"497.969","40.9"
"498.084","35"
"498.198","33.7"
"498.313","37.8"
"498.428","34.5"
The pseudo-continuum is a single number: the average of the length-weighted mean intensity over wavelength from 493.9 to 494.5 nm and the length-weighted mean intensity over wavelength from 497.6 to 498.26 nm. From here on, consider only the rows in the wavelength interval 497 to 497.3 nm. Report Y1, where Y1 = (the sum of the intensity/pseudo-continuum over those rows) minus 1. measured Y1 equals 1.7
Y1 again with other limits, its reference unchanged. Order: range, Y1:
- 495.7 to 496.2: 2.8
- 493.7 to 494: 2.4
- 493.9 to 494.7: 6.1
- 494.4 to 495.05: 4.9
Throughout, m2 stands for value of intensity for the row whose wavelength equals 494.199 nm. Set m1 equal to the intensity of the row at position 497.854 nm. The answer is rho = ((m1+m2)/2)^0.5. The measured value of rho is 6.3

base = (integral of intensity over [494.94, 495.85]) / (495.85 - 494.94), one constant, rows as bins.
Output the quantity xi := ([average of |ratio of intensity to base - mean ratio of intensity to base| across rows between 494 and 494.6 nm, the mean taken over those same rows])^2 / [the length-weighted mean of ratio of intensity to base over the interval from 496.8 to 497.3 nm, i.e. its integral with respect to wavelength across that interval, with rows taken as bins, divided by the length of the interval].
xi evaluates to 0.005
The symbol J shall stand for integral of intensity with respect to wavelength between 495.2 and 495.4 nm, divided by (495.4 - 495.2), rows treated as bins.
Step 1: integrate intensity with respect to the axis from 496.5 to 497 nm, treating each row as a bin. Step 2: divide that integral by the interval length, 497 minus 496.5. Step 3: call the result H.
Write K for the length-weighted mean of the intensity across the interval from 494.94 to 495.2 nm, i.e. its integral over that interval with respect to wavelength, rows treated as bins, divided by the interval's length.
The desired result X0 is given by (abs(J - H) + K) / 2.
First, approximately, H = 36.9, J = 34.8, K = 37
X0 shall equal 19.8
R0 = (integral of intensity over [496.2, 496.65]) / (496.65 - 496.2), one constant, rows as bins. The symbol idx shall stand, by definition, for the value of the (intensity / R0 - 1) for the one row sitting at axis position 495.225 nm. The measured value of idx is 0.14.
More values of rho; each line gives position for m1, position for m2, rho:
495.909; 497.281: 5.9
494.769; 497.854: 6.1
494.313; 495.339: 5.8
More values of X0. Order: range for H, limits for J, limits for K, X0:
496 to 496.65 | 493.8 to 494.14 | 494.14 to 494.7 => 21.2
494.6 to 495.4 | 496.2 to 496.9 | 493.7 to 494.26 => 20.4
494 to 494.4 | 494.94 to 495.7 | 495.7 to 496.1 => 18.8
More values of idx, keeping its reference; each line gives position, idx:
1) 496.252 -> 0.02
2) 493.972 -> 0.20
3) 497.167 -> -0.03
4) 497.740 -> -0.07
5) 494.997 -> 0.10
